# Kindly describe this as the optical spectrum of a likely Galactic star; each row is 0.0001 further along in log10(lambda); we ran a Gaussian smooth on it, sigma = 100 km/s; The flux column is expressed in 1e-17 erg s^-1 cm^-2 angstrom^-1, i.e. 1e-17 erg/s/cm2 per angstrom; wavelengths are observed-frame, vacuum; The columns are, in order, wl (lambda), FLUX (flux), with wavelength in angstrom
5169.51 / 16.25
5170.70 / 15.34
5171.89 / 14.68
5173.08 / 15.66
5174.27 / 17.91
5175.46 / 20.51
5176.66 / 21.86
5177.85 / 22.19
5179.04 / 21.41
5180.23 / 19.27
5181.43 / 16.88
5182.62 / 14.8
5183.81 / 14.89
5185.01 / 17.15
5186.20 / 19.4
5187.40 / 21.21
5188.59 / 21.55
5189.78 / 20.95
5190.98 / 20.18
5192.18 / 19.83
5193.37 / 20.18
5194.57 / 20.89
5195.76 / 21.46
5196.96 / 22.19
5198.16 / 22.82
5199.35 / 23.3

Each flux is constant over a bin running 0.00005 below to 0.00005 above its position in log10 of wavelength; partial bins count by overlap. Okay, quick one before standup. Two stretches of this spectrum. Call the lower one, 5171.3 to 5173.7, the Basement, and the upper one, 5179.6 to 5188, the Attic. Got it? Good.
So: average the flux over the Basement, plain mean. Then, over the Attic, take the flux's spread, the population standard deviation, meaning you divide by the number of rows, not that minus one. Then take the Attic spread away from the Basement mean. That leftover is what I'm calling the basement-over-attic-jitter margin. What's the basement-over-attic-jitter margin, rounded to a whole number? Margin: 13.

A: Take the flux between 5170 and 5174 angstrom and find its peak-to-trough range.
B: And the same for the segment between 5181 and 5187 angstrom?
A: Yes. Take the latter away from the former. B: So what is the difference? -3.6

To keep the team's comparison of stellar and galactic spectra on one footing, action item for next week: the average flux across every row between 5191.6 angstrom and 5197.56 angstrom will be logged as 20.9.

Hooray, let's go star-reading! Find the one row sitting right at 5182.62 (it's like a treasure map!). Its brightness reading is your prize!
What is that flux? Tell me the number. 14.8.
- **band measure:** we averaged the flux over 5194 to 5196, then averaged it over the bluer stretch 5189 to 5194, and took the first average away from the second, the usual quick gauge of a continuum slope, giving -1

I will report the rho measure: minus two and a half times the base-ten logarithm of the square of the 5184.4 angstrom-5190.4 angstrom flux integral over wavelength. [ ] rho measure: -10.4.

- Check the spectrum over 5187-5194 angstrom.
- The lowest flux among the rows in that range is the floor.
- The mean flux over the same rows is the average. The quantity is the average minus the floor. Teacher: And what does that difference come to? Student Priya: 0.8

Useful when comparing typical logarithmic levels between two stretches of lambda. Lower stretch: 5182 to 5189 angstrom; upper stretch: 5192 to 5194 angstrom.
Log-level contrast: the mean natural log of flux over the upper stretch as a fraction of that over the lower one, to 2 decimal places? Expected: 1.04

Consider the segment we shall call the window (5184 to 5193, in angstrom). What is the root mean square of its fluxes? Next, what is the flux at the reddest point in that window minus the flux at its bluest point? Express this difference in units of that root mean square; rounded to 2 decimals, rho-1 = 0.13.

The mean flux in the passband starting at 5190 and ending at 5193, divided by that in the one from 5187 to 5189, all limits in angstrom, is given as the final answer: 0.94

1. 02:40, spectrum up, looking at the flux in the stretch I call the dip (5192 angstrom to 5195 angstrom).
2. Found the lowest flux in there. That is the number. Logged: 19.83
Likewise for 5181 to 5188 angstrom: 14.8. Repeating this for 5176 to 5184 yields 14.8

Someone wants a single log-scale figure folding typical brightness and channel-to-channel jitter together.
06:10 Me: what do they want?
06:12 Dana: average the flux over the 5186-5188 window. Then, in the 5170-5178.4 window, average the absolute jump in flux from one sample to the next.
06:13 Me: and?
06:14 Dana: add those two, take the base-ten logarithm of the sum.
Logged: 1.34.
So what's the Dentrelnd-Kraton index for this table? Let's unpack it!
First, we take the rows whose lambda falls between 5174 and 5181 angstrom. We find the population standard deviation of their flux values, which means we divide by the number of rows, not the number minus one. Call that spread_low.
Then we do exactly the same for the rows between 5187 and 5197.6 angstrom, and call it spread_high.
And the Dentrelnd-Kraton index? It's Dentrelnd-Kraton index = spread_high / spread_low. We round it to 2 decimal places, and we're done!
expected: 0.48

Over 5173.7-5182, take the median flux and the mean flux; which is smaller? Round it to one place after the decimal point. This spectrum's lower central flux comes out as 20.0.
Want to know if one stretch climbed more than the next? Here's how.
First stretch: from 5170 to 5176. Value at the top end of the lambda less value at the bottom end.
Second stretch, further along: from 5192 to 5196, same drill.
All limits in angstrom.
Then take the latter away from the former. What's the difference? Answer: 3.5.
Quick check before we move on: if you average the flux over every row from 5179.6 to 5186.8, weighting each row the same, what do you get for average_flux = 17.1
